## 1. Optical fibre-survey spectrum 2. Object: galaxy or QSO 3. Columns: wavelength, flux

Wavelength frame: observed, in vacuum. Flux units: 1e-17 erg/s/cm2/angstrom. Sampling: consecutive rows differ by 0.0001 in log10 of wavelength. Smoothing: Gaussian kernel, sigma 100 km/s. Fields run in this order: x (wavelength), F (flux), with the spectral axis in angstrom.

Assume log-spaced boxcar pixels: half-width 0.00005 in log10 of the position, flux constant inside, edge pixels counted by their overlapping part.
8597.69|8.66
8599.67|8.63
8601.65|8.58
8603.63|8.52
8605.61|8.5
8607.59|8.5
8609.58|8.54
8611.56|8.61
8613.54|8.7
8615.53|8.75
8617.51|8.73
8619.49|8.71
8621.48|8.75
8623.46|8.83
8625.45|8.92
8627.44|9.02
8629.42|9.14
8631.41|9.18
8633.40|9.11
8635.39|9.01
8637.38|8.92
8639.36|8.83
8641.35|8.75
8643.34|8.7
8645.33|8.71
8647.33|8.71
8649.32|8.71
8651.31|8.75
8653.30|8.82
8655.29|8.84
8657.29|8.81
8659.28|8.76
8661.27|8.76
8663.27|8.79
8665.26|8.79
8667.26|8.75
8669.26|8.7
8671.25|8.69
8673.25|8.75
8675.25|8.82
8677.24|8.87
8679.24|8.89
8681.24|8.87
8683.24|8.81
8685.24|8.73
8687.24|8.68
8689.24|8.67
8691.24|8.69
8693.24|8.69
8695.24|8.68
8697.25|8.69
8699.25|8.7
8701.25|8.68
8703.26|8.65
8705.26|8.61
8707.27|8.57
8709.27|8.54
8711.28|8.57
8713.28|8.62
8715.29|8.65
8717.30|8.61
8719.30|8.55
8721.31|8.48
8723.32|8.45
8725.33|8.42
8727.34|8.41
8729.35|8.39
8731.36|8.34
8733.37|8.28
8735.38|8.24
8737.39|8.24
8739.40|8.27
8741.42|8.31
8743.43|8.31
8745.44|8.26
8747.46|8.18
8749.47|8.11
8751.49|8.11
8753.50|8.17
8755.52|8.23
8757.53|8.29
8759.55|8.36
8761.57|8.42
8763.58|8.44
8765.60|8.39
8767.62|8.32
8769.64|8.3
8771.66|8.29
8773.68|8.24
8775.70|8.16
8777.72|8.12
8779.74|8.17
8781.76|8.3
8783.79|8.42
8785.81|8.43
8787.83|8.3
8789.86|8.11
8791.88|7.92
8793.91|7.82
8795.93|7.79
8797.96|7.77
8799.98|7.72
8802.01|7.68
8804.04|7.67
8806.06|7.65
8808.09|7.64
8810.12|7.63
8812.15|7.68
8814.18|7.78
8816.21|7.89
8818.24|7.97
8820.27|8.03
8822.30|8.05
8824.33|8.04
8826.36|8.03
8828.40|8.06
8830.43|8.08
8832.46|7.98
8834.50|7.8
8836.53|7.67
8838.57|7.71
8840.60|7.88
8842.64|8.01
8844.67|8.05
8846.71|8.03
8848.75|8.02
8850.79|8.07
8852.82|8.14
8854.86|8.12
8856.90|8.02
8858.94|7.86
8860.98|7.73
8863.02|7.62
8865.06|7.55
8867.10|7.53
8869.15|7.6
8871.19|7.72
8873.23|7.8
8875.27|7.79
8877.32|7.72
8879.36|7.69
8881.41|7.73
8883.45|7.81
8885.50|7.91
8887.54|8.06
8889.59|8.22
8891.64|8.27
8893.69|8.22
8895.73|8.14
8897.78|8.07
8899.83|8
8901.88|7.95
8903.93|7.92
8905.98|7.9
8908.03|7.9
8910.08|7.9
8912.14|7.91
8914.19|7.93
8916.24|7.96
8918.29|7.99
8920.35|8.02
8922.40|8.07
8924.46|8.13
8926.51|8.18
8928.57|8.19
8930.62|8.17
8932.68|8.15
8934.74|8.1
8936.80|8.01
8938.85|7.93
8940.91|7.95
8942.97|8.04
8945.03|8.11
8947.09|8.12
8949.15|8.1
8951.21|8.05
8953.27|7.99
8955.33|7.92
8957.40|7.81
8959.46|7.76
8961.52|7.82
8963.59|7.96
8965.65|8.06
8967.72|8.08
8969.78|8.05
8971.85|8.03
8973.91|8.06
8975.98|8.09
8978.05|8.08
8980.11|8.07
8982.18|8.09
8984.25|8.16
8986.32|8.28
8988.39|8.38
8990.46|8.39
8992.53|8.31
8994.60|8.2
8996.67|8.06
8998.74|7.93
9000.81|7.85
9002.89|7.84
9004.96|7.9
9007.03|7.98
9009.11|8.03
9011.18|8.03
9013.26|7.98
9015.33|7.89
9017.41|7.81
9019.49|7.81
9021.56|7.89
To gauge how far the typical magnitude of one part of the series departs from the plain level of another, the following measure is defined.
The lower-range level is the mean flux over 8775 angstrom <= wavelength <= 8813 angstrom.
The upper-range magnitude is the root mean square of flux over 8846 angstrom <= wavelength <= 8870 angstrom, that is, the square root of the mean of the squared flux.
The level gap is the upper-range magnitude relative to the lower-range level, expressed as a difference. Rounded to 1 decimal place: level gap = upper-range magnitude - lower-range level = -0.1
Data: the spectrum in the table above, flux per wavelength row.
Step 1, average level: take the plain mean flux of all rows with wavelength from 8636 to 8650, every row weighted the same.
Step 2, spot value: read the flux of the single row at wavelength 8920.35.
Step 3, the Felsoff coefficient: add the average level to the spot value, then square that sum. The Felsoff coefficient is 282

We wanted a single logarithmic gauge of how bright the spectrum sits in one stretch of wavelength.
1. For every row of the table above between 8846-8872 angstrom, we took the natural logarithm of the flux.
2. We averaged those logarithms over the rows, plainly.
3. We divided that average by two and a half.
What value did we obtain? 0.824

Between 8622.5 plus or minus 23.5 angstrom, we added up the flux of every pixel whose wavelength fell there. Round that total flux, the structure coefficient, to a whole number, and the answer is 211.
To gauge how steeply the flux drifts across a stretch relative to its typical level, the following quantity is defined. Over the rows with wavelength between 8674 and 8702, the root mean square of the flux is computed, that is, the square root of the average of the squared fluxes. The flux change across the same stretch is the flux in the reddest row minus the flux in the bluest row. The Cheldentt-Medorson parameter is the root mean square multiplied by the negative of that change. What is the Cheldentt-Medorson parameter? 1.2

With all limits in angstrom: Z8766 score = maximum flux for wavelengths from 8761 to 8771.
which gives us 8.44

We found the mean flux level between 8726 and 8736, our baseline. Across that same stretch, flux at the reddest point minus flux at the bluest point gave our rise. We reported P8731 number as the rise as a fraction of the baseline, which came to -0.02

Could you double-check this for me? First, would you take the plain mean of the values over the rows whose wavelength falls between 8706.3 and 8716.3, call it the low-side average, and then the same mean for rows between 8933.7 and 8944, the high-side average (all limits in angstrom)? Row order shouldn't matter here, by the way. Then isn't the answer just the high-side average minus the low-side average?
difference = -0.58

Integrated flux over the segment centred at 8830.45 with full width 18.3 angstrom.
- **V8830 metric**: 145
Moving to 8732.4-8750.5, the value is 149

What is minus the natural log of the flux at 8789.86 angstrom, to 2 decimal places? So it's -2.09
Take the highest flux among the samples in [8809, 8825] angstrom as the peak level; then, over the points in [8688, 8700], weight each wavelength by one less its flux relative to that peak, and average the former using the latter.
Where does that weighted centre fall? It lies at 8694.3 angstrom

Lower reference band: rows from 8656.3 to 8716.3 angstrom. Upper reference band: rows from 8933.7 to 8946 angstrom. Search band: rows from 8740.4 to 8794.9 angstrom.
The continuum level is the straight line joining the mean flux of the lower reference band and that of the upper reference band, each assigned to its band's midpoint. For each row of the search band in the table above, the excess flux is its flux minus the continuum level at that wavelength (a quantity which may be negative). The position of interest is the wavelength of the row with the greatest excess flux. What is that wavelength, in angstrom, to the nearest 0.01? 8785.81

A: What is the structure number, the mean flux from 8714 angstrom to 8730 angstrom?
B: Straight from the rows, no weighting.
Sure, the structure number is 8.50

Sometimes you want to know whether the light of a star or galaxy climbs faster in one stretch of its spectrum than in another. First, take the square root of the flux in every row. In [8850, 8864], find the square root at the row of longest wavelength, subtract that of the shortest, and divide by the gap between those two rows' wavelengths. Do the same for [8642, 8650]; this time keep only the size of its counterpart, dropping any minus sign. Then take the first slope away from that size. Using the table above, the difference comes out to 0.0069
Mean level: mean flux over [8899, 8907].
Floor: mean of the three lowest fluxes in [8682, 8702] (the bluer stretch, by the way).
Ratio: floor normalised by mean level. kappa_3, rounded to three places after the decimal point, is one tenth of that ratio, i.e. 0.109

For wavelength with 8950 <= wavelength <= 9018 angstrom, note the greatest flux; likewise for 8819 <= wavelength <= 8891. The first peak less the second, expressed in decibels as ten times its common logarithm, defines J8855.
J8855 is -7.7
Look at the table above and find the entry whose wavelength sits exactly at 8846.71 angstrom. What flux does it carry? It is 8.03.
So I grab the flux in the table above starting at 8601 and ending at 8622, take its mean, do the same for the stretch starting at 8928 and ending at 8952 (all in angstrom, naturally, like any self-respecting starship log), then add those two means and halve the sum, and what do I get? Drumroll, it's 8.35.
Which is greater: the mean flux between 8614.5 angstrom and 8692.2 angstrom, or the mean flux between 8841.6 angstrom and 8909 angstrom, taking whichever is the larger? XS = 8.8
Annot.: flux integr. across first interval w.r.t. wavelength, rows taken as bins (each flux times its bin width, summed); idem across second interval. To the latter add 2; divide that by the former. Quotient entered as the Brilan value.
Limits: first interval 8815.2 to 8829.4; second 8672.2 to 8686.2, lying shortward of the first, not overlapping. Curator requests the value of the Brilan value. 1.10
